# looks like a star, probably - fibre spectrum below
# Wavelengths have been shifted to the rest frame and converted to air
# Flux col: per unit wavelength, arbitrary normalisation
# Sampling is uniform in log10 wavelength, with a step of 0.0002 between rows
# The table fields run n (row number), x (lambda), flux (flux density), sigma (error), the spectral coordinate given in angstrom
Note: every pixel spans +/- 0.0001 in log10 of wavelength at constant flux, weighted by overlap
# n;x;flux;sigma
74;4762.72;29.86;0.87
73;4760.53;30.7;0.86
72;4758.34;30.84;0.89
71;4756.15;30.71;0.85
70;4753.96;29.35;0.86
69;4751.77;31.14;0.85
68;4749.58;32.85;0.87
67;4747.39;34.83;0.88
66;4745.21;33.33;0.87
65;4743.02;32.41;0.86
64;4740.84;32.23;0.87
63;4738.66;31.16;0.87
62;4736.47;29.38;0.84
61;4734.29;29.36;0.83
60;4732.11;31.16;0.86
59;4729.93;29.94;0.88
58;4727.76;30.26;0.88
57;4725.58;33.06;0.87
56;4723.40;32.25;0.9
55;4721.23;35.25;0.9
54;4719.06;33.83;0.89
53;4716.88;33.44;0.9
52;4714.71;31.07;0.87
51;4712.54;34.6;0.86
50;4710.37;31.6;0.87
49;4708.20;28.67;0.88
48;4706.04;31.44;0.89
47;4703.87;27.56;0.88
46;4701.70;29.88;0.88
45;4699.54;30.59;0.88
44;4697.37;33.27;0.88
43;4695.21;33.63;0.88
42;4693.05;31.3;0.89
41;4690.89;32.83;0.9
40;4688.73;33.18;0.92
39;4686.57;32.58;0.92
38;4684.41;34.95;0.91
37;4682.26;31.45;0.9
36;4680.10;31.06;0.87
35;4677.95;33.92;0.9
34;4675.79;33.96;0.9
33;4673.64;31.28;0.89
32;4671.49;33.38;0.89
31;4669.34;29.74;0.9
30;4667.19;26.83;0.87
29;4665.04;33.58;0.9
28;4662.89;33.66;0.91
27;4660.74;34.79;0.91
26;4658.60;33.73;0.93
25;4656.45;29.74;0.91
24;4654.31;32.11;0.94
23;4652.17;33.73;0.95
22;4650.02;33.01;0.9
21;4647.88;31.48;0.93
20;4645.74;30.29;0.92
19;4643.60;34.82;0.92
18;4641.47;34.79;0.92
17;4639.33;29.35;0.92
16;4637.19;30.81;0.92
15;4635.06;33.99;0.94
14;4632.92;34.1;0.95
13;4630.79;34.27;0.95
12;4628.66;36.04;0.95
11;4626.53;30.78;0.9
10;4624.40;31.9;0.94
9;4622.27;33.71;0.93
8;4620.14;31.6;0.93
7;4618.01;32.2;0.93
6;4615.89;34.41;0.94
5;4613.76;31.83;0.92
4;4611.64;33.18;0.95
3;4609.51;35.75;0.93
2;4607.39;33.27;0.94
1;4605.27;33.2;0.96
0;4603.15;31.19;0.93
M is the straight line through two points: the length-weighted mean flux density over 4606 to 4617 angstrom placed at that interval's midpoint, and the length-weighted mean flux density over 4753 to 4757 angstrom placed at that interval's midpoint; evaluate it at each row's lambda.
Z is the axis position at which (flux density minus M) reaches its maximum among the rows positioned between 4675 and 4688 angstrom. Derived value 4684.41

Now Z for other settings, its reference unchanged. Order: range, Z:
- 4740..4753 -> 4747.39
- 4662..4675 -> 4662.89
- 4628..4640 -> 4628.66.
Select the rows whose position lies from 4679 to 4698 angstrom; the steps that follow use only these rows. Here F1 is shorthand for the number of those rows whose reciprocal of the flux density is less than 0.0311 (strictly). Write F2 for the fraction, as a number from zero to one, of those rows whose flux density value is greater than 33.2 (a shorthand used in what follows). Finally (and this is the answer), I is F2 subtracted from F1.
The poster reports 5.7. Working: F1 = 6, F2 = 0.33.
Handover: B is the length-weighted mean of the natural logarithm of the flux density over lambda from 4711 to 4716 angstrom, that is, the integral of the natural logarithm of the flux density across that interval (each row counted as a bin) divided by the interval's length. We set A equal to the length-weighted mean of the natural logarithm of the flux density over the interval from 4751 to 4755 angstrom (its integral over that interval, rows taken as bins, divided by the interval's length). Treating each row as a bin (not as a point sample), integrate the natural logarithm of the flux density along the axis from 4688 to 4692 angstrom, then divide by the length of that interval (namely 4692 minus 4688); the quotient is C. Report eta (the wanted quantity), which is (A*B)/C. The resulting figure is 3.40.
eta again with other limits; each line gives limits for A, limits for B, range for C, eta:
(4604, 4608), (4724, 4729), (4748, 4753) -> 3.49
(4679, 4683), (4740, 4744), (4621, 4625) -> 3.43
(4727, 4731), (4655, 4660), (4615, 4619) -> 3.37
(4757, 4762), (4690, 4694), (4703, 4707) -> 3.52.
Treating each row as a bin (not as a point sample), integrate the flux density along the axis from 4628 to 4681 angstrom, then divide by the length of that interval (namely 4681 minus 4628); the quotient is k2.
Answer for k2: 32.6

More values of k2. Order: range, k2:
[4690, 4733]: 31.8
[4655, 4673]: 31.9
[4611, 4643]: 32.9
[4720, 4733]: 32.0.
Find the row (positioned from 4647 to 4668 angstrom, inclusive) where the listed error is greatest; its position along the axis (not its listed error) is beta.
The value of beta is 4652.17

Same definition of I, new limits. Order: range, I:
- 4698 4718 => 1.8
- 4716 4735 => 4.7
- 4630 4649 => 4.4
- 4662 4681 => 4.4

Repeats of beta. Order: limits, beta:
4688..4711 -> 4688.73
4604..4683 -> 4605.27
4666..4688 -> 4686.57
